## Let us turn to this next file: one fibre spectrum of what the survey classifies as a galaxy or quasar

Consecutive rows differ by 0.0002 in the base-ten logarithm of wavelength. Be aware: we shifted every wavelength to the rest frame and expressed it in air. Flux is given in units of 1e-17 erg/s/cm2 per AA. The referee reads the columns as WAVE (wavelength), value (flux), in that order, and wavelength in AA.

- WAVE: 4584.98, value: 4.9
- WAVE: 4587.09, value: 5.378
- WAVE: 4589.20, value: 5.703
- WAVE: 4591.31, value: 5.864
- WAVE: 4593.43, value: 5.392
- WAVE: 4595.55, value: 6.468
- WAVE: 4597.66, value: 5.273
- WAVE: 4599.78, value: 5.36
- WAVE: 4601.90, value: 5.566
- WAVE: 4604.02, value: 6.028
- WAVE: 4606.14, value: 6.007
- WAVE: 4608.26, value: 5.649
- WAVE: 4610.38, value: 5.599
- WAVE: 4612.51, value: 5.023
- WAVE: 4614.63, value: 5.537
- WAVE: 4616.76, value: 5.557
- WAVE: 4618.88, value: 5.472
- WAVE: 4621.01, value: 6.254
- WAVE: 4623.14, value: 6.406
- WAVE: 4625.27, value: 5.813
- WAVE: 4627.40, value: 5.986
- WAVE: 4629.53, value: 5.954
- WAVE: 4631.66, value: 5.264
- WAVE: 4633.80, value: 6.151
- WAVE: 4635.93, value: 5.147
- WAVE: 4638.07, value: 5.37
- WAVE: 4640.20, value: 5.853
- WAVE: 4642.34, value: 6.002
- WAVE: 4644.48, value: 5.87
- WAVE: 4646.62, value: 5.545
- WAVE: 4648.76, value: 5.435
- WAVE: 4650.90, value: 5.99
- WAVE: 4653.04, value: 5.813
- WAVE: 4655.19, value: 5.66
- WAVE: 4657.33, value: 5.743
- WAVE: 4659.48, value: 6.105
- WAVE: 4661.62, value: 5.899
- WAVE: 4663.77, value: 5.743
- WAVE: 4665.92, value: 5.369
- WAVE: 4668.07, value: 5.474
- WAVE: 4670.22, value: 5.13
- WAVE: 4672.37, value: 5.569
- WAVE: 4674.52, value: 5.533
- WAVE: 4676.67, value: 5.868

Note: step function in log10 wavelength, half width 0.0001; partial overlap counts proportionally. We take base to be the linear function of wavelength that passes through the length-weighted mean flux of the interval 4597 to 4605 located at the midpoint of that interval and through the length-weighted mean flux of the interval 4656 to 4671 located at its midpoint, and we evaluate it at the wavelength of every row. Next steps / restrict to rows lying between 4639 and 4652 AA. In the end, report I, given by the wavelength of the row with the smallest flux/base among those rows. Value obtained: 4648.76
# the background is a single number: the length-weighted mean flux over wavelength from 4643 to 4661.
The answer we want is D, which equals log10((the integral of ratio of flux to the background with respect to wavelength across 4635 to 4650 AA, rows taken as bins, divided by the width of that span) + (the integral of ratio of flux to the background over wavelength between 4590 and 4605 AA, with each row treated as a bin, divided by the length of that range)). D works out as 0.292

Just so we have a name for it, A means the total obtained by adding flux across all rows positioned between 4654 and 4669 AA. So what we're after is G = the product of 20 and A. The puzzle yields 800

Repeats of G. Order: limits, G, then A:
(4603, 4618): 788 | 39.4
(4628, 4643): 795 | 39.7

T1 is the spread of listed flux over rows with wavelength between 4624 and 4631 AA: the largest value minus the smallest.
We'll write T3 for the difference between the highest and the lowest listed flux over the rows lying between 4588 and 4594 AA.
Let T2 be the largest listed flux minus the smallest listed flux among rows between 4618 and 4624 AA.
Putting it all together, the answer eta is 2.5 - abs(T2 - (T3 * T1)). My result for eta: 1.6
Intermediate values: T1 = 0.2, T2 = 0.9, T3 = 0.5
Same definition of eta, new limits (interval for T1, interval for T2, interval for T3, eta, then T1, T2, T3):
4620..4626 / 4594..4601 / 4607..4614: 1.7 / 0.6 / 1.2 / 0.6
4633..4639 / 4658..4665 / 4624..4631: 2.3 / 1.0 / 0.4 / 0.2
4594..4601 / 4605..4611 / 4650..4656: 2.5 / 1.2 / 0.4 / 0.3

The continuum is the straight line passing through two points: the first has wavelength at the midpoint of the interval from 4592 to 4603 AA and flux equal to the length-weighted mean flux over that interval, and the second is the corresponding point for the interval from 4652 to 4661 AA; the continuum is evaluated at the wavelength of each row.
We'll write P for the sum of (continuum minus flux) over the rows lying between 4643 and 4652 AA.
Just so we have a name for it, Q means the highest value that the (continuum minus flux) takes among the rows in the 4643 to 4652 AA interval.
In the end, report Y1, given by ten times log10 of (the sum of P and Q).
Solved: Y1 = -1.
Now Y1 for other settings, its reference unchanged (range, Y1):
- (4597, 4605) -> -2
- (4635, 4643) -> 1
